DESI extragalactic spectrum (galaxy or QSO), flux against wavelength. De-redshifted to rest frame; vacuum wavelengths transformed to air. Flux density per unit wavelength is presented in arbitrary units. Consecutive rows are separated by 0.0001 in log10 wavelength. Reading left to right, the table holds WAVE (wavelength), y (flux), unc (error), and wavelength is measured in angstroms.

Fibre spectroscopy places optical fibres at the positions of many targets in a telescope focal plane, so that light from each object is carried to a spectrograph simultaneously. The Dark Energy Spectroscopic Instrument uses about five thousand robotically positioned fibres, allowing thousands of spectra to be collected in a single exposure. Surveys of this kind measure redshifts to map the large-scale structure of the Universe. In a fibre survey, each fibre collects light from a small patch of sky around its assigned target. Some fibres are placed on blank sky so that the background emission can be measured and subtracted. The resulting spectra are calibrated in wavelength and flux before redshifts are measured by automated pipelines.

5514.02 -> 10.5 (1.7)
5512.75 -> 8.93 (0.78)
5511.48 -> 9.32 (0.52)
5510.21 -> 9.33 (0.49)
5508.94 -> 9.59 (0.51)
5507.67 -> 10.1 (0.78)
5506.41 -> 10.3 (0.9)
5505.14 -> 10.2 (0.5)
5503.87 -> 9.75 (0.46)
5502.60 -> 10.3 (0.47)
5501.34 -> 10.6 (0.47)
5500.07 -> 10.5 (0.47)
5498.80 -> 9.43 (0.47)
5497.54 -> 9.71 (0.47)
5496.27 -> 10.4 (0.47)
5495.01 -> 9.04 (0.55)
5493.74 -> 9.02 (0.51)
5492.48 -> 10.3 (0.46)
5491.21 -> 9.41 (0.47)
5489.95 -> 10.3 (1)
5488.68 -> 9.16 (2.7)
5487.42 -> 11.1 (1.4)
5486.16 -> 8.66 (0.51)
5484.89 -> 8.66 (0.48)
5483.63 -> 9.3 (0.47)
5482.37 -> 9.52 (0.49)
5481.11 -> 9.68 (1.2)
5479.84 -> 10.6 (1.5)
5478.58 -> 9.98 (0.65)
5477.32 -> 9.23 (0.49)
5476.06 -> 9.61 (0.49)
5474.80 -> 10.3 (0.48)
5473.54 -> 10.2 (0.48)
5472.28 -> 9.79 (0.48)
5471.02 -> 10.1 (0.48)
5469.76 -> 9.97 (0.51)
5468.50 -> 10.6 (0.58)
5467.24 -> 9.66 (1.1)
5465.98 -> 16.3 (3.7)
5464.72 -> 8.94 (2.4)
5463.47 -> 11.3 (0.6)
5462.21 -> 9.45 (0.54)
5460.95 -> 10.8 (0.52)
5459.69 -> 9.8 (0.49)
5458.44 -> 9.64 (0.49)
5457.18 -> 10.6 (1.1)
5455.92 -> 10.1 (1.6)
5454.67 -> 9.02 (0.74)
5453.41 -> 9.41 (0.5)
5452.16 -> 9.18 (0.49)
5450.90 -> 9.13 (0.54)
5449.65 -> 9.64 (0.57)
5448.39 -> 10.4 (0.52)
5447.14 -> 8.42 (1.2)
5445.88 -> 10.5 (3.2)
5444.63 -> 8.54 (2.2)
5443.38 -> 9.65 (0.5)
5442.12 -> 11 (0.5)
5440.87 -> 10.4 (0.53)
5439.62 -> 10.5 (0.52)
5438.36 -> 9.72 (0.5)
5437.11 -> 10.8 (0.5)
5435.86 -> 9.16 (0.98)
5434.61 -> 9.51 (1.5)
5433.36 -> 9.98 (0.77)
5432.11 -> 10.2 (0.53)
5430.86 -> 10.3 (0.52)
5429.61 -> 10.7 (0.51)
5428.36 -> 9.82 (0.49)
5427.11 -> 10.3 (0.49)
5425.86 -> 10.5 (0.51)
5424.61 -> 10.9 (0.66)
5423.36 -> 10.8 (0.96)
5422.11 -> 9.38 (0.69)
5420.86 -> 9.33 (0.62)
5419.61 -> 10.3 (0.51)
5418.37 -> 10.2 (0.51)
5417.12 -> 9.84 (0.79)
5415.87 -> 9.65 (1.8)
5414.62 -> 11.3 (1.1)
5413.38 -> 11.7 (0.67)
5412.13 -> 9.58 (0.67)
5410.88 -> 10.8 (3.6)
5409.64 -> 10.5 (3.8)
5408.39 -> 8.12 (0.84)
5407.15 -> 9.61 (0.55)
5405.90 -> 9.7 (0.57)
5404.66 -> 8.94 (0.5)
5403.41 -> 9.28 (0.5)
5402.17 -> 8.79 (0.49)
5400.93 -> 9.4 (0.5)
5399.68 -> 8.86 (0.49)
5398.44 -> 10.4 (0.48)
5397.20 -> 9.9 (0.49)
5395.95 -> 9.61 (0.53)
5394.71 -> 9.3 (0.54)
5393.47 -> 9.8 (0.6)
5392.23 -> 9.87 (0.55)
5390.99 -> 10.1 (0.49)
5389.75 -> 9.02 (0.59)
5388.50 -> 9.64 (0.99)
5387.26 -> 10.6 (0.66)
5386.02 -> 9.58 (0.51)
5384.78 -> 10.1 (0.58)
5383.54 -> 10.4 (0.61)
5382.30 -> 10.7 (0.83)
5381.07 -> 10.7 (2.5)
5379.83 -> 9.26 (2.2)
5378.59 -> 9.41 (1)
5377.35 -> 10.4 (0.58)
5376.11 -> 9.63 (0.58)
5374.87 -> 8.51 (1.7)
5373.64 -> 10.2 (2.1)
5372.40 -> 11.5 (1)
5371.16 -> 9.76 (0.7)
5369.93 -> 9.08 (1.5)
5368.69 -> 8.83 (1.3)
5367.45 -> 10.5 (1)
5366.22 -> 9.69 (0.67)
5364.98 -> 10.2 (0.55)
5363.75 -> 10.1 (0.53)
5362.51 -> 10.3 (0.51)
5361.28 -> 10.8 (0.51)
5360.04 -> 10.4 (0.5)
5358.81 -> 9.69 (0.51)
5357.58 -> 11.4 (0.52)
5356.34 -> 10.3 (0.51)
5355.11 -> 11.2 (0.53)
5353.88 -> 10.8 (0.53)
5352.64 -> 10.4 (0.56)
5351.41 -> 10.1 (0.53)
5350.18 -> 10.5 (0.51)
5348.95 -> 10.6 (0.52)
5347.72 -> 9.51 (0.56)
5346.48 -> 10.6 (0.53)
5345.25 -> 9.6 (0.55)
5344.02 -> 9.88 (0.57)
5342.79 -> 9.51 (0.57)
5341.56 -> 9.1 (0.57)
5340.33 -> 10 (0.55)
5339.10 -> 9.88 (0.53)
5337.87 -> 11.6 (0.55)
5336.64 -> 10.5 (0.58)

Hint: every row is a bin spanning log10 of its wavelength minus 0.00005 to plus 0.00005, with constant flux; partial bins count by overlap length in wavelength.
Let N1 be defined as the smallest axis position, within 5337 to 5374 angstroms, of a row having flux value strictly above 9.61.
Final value 5337.87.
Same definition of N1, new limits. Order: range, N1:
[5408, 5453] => 5409.64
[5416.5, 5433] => 5417.12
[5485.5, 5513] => 5487.42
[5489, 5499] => 5489.95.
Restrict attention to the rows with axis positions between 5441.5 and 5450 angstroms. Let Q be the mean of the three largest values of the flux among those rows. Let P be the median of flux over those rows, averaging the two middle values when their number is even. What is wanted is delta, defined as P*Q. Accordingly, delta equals 103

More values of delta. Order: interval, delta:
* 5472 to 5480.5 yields 103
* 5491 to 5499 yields 96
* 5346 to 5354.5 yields 112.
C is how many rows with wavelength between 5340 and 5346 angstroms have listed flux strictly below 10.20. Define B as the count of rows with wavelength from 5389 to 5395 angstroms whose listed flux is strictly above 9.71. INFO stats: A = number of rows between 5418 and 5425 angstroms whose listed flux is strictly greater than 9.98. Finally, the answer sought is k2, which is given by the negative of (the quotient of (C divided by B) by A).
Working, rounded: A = 4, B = 3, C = 5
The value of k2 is -0.42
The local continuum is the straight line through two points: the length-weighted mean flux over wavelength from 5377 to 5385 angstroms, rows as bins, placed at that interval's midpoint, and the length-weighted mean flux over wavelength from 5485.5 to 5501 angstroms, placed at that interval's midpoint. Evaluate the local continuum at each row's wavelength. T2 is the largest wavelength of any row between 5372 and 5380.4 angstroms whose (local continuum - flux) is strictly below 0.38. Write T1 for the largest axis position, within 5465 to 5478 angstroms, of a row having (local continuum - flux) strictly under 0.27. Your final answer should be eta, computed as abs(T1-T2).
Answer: 98.7 angstroms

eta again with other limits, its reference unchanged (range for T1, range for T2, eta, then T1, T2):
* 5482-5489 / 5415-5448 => 41.5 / 5487.42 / 5445.88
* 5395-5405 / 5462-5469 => 70.1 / 5398.44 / 5468.50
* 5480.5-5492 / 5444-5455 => 40.3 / 5489.95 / 5449.65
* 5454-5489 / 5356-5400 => 89.0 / 5487.42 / 5398.44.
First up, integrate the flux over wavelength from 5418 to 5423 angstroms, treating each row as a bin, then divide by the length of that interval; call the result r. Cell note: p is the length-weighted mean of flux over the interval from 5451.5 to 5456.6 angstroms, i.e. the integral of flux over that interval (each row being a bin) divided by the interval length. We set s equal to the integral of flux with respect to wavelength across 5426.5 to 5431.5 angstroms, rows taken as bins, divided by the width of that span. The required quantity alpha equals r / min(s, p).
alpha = 1.04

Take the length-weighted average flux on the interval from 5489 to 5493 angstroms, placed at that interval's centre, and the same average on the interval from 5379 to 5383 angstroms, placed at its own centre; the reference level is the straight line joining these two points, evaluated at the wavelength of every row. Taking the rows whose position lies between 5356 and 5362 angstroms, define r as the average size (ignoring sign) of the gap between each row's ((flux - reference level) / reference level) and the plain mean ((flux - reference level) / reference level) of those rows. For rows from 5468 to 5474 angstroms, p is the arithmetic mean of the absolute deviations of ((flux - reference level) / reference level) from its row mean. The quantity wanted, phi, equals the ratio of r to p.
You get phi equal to 2.1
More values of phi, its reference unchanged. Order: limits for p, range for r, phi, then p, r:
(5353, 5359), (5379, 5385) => 0.8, 0.05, 0.043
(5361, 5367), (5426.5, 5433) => 0.8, 0.03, 0.020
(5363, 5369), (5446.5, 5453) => 1.1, 0.05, 0.053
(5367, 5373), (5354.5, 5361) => 0.7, 0.08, 0.054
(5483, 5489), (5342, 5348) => 0.5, 0.07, 0.033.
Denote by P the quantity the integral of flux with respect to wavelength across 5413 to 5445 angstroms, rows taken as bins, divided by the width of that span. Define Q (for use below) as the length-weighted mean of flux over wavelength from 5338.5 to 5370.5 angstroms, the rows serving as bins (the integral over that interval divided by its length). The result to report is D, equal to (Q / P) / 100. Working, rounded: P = 10.17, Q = 10.1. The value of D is 0.0099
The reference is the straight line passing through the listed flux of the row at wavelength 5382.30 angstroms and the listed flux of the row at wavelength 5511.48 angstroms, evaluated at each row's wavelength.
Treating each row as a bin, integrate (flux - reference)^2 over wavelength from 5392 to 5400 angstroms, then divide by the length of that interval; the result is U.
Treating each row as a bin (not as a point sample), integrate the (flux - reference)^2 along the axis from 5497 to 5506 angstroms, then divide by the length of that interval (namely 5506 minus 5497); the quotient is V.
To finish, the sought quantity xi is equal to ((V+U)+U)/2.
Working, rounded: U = 0.93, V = 0.60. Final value 1.2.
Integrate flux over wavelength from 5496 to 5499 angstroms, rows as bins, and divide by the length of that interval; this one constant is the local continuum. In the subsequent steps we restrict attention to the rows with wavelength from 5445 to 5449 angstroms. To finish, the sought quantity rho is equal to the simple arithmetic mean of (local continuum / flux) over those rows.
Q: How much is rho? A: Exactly 1.02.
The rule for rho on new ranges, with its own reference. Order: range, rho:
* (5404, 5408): 1.05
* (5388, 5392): 1.03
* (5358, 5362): 0.96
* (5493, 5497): 1.04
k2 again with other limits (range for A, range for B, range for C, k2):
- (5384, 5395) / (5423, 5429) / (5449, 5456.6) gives -0.40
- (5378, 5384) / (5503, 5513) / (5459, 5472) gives -0.50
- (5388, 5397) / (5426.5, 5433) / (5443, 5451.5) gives -1.00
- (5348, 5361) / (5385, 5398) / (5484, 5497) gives -0.13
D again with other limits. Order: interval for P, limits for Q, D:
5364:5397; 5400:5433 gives 0.0101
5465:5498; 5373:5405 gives 0.0097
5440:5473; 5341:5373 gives 0.0101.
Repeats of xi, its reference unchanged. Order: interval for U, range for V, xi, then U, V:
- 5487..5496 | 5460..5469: 3.8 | 0.56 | 6.54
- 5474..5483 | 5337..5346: 1.2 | 0.22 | 1.88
